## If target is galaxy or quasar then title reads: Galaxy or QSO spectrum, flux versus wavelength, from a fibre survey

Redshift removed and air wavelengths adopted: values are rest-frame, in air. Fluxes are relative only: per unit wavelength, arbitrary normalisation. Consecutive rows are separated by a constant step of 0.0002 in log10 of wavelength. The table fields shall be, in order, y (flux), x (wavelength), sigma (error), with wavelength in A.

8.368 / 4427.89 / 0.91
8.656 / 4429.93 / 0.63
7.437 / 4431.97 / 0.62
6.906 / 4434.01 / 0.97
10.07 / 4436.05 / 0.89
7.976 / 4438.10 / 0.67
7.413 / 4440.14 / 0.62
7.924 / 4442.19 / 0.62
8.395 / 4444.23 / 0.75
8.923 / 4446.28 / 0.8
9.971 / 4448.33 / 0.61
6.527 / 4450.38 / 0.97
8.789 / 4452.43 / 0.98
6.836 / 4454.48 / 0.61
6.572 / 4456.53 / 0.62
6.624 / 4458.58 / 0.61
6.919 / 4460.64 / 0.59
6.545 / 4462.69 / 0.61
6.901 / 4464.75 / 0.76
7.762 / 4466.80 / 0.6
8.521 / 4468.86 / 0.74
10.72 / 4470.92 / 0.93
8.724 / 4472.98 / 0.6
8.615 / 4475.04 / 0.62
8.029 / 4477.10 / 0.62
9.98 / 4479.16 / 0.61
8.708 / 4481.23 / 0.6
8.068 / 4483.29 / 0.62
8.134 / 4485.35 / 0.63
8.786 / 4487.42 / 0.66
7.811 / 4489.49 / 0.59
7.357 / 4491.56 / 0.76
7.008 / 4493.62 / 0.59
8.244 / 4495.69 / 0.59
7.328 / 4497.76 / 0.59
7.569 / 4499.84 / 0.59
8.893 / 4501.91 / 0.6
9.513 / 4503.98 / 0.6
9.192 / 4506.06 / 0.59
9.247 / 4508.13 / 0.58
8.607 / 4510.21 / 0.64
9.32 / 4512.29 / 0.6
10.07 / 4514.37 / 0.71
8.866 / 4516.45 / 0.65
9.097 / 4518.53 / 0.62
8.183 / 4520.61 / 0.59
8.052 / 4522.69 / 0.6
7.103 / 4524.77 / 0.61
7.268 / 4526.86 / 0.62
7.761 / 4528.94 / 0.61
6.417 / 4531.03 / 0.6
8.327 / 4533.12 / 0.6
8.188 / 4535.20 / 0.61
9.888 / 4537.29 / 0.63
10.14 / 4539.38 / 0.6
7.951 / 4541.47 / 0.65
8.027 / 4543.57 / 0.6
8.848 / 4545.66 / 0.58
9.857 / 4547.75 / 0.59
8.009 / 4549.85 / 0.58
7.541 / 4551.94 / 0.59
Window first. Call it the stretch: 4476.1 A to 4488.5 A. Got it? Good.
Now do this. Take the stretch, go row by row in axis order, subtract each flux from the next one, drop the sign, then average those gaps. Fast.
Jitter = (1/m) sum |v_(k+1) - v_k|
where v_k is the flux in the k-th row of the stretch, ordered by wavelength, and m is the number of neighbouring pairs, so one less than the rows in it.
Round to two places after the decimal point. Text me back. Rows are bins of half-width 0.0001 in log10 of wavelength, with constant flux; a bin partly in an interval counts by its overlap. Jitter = 0.92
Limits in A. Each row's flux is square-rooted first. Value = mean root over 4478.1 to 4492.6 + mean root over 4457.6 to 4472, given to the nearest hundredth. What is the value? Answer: 5.66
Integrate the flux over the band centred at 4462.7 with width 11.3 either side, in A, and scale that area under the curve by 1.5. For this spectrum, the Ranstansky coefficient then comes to 262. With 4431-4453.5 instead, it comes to 277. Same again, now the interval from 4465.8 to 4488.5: 297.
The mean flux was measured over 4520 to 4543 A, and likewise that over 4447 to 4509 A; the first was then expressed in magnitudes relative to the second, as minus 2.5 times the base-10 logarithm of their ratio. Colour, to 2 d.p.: 0.00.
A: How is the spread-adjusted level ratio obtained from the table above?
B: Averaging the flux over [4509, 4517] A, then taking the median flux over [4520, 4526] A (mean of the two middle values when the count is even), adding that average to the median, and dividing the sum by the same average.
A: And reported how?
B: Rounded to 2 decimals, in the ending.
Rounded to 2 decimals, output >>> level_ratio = 1.87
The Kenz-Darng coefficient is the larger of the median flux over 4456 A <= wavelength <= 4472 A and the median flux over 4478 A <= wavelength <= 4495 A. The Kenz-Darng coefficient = 8.10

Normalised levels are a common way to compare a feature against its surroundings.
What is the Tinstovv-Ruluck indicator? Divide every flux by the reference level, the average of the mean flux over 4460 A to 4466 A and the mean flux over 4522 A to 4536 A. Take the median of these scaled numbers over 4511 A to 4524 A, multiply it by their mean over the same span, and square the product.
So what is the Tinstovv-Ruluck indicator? 2.4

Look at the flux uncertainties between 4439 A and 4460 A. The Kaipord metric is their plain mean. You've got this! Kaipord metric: 0.72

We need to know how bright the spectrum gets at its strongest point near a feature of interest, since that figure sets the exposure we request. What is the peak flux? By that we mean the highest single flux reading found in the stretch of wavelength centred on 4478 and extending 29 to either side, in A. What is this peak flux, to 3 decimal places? 10.720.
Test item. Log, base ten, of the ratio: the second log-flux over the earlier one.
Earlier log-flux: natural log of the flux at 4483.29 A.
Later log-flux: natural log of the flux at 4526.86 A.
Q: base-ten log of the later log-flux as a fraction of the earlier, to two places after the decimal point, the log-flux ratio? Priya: -0.02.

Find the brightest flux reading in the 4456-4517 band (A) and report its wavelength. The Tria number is 4470.92 A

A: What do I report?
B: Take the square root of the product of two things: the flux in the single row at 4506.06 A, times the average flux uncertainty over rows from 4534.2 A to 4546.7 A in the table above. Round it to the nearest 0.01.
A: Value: 2.37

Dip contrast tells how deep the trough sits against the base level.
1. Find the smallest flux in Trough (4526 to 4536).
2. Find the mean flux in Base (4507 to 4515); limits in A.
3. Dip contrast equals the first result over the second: 0.69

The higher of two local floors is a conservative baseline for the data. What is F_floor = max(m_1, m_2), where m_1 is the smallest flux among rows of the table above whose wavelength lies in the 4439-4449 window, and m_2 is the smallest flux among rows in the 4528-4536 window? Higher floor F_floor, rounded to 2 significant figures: 7.4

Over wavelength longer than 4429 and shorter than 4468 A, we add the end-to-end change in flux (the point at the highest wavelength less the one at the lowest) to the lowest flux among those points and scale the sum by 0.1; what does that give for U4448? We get 0.56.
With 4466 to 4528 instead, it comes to 0.65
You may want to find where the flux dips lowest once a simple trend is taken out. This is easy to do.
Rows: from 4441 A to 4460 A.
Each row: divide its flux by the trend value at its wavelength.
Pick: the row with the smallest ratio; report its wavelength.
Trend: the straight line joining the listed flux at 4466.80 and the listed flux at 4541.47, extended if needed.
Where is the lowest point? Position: 4450.38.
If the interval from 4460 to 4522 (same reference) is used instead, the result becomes 4462.69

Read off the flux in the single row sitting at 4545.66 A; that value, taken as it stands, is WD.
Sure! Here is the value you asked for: 8.848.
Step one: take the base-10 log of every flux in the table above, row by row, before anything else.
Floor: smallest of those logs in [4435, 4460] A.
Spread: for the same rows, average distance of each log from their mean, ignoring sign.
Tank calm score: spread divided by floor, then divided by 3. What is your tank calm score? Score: 0.0227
